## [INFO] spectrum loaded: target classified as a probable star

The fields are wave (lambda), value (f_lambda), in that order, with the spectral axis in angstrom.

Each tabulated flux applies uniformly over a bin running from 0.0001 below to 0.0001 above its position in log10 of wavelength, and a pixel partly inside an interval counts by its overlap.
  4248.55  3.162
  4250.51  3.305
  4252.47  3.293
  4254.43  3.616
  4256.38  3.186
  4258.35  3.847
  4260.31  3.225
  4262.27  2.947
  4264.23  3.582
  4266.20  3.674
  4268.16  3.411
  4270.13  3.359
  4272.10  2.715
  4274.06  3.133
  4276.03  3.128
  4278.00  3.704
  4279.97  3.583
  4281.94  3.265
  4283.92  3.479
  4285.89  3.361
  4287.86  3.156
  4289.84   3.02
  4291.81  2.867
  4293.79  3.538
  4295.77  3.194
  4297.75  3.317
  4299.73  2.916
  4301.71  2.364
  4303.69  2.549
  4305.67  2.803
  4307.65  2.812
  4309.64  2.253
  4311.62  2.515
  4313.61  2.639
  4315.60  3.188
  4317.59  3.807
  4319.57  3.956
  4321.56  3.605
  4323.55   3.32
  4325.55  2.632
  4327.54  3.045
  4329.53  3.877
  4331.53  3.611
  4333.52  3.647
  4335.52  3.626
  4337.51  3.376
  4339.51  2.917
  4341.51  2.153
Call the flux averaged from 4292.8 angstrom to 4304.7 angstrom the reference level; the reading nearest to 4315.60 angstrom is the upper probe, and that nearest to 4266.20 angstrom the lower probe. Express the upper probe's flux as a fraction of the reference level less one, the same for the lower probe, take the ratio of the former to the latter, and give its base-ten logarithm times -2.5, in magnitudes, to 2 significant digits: 1.3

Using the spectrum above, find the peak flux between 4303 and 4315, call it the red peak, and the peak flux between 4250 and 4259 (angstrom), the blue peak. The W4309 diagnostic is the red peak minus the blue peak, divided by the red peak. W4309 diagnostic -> -0.37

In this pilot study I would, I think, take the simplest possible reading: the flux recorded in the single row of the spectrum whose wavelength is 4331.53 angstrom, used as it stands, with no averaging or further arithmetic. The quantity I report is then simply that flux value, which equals 3.611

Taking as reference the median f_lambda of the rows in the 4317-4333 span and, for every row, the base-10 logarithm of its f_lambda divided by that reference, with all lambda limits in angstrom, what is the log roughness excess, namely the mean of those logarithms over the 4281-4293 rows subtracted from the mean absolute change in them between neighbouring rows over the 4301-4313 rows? 0.10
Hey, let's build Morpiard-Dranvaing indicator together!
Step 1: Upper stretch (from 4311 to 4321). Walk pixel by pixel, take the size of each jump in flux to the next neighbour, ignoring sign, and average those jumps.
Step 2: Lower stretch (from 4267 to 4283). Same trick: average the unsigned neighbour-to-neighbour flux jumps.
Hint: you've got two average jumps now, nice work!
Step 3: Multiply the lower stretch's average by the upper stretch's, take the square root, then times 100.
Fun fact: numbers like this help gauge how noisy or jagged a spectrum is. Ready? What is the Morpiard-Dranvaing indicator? 33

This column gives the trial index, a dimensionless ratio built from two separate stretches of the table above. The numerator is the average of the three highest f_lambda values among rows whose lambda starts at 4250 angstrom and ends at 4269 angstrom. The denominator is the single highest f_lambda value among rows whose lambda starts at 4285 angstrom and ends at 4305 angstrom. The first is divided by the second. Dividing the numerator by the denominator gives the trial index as 1.05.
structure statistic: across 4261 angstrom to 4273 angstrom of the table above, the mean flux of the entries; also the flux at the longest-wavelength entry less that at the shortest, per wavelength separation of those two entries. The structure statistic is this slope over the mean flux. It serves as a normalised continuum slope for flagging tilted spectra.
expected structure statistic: -0.007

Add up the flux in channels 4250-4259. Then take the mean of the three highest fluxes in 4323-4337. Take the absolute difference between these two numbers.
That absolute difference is 13.5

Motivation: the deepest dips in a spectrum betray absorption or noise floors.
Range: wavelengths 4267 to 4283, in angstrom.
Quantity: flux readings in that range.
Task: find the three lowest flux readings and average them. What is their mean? 2.99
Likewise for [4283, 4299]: 3.01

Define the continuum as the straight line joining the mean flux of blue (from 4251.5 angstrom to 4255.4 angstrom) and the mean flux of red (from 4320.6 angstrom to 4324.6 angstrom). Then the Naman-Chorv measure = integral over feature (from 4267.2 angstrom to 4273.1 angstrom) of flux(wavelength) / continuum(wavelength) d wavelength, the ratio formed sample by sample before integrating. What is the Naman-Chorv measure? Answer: 5.40 angstrom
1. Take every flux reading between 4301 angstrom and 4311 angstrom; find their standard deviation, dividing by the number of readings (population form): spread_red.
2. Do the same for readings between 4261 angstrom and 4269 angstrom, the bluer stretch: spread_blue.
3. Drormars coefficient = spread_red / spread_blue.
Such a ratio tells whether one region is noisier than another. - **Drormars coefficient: 0.81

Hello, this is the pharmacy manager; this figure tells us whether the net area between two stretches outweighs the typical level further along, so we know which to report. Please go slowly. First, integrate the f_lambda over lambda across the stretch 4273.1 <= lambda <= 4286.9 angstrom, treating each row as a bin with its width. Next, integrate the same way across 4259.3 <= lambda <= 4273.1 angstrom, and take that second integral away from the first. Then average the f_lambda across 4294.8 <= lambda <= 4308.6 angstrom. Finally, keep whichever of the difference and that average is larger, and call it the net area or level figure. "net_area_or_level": 2.85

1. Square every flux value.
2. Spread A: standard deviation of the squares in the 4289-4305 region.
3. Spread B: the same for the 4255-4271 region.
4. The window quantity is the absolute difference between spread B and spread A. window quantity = 0.3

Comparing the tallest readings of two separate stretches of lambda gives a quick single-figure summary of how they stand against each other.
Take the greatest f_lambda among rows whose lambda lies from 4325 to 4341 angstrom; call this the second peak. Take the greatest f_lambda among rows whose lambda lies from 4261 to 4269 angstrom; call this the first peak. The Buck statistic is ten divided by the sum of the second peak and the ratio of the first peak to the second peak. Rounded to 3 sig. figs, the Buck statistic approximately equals 2.07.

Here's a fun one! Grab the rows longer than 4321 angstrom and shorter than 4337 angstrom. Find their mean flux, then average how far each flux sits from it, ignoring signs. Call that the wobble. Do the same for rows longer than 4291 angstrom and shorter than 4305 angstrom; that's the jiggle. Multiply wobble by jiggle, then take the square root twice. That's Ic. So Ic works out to 0.57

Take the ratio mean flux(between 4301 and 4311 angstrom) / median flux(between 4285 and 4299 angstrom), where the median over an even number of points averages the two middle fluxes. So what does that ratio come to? 0.80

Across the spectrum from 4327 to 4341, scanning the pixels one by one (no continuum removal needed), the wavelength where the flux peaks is 4329.53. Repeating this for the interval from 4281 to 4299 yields 4293.79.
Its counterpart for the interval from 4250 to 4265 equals 4258.35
